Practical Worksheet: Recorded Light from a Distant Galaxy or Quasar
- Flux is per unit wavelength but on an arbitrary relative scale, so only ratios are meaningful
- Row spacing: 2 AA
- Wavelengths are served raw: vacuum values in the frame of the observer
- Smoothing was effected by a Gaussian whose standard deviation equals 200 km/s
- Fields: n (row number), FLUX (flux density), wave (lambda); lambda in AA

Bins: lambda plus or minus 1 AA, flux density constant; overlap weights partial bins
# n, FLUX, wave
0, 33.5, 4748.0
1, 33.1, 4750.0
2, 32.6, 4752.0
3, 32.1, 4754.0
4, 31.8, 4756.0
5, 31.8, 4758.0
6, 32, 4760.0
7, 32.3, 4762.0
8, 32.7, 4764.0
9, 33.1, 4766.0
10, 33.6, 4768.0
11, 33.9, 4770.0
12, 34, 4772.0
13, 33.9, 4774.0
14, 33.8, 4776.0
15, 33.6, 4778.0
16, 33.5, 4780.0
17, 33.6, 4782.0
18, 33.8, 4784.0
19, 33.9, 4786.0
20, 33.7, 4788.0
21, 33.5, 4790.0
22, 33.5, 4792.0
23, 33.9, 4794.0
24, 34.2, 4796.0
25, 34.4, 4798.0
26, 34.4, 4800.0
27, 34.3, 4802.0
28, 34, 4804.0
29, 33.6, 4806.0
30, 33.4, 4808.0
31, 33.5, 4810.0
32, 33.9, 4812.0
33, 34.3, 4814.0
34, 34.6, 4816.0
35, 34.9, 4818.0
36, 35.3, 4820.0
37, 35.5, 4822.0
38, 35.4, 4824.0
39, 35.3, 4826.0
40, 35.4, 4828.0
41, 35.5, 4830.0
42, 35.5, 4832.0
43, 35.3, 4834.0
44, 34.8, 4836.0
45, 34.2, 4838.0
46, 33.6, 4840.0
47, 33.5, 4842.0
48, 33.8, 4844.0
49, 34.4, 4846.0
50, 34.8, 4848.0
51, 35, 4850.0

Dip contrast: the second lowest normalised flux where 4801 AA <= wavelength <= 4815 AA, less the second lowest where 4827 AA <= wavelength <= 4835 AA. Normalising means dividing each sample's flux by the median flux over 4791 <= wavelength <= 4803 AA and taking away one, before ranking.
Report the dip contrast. -0.055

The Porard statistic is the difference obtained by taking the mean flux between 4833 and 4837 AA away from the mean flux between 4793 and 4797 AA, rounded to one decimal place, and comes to -1.0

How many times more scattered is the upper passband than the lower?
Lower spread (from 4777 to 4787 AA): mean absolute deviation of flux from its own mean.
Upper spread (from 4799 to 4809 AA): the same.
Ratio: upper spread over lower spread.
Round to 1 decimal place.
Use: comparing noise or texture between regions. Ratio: 2.6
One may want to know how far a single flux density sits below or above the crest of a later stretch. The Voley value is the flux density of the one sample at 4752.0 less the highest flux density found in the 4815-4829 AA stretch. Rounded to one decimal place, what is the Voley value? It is -2.9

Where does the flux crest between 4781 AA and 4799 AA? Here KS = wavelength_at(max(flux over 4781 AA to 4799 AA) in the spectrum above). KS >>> 4798.0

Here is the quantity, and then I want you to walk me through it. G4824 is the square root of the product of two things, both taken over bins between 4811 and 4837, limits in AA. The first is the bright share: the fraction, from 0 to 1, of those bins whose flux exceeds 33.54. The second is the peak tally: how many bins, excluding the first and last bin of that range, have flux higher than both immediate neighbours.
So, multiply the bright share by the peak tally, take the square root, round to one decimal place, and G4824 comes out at 1.0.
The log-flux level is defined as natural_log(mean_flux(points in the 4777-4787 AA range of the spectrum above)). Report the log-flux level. 3.52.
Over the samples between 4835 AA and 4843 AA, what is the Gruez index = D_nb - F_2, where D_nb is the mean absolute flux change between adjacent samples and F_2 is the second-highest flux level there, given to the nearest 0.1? -33.8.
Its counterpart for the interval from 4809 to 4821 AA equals -34.5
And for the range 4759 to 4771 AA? -33.2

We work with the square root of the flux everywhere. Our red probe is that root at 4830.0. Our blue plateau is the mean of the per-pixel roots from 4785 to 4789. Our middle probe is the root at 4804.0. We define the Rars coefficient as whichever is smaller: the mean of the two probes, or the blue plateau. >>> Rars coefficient 5.81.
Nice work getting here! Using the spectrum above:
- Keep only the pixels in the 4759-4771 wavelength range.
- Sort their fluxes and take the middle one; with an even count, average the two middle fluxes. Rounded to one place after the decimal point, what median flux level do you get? 32.9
